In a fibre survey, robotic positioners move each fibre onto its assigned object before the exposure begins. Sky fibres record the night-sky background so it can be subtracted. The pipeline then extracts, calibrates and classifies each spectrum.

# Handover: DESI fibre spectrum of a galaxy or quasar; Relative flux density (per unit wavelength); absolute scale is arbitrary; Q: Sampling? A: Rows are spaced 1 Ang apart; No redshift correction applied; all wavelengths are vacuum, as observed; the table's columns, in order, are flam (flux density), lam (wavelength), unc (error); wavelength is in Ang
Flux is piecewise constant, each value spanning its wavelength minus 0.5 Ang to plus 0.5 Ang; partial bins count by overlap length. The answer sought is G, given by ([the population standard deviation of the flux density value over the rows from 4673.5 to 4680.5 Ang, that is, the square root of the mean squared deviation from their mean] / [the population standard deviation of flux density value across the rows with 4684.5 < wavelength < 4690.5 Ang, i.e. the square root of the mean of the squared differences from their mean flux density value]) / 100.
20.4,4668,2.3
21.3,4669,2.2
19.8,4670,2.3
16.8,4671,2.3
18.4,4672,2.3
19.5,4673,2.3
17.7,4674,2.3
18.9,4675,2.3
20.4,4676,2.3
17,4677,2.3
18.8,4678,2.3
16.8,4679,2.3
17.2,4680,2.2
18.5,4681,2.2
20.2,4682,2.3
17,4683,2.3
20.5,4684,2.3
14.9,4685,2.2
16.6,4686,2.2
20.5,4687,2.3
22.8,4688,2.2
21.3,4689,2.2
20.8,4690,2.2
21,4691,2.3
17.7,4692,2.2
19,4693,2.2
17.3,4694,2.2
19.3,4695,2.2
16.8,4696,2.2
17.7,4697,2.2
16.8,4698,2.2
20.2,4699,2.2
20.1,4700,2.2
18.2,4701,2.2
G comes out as 0.004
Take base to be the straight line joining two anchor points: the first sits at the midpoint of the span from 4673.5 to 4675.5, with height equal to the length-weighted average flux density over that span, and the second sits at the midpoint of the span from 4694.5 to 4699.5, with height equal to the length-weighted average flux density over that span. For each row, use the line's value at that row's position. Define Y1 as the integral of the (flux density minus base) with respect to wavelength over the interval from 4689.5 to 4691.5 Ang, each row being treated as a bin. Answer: 5.4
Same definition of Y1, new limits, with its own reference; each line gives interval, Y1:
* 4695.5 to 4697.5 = -1.8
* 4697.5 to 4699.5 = 0.7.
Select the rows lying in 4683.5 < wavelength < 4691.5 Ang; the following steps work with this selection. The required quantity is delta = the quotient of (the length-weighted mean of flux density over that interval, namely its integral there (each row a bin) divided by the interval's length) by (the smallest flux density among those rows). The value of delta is 1.33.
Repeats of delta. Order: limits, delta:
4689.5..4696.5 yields 1.12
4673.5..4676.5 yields 1.07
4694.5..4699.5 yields 1.08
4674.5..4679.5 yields 1.09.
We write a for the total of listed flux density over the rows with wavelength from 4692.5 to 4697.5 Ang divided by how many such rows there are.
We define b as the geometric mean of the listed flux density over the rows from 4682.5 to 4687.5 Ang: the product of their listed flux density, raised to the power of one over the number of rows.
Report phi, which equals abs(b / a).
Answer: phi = 0.986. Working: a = 18.0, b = 17.8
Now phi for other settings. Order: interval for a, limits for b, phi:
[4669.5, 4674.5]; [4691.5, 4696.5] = 0.976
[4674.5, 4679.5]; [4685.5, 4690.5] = 1.104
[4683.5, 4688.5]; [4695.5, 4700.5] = 0.958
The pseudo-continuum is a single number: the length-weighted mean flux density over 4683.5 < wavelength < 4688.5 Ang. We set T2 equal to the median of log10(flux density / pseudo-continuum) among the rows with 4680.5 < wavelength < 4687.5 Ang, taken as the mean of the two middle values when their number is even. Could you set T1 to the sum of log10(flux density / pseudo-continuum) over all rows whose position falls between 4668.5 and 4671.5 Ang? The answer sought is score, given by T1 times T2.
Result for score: 0.000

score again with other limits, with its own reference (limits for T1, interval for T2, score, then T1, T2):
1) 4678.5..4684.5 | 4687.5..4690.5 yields -0.005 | -0.11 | 0.048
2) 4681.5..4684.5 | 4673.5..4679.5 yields 0.000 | 0.01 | -0.019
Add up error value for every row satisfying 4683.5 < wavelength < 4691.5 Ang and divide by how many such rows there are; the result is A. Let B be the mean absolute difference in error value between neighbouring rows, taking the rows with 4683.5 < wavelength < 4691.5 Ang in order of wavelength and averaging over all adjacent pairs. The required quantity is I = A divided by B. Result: 39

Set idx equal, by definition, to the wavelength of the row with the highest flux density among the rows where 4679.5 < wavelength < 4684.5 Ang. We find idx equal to 4684 Ang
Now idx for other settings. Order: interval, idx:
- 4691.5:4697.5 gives 4695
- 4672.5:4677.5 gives 4676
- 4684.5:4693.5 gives 4688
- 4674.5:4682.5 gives 4676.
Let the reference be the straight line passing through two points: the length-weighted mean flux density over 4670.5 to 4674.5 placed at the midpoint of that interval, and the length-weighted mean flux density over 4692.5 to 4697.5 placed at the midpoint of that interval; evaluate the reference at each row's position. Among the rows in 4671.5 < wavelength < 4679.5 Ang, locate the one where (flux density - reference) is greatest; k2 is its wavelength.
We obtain 4676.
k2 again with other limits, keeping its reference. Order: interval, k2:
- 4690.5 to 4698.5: 4691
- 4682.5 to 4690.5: 4688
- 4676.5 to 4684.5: 4684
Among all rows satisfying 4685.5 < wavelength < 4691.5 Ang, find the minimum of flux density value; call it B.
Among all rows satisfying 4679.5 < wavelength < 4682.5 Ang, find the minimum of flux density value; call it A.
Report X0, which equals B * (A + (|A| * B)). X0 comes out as 5025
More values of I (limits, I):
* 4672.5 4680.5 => 160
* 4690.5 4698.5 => 155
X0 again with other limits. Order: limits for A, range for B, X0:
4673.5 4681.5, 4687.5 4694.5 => 5319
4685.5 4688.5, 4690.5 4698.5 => 4964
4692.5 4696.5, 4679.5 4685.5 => 3980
